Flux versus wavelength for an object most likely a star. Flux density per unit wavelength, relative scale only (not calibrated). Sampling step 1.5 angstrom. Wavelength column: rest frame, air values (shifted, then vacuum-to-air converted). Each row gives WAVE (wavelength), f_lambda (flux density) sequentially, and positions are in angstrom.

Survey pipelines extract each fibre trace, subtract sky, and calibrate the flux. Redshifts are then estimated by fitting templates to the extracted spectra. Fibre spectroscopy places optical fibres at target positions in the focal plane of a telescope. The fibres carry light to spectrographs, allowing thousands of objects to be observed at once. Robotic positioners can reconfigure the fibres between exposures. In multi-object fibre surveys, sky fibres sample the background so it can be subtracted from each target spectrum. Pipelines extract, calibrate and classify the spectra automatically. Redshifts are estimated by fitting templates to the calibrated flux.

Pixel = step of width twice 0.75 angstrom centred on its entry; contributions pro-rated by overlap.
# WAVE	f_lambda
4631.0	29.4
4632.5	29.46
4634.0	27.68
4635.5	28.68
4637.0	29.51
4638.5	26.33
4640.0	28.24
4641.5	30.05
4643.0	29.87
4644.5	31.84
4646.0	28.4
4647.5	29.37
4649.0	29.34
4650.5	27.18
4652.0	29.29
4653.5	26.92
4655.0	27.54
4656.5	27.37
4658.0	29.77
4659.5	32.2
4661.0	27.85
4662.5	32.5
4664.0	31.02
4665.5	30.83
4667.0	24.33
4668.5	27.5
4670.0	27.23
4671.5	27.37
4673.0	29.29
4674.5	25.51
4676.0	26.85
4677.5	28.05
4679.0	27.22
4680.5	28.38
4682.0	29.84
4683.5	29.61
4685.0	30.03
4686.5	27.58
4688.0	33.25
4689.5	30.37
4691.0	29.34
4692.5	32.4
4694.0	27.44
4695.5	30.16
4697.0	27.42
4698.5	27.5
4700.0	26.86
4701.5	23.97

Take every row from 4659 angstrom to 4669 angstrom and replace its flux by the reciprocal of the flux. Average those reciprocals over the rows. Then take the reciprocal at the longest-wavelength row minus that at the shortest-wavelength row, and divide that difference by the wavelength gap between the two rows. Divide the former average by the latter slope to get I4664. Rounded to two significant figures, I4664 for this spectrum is 58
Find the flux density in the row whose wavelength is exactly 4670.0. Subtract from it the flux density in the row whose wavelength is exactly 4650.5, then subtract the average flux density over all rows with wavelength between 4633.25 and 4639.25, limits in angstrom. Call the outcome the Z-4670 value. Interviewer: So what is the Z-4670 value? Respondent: -28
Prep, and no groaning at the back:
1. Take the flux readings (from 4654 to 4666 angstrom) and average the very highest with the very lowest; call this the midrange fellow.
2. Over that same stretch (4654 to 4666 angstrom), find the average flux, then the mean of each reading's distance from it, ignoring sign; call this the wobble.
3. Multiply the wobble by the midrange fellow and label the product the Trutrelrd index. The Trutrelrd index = 52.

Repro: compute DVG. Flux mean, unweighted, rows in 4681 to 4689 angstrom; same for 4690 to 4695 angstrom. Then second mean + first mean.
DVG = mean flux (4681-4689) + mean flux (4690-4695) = 59.8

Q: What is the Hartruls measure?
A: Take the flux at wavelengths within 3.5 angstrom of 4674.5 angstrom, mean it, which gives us 27.4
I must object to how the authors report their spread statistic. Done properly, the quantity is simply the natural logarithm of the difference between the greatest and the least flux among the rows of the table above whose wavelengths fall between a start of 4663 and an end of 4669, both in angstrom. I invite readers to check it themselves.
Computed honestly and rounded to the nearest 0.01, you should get 1.90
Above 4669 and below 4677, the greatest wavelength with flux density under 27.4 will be 4676.0 angstrom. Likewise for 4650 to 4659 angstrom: 4656.5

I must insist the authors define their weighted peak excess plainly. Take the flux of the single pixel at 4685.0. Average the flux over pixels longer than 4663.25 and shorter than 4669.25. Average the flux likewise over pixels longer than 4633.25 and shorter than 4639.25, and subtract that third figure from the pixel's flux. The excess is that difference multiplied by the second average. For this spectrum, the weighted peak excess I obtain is 56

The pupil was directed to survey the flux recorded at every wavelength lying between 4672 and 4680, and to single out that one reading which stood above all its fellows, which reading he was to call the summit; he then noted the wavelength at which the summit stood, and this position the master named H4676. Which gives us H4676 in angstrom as 4673.0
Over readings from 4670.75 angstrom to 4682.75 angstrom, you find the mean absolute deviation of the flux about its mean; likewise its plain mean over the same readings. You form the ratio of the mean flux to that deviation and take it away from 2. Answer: -24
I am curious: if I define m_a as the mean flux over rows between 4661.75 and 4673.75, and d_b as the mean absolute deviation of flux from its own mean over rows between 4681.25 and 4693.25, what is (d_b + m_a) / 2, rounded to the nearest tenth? 15.0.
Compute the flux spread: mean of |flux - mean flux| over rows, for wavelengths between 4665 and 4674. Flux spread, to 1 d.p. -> 1.5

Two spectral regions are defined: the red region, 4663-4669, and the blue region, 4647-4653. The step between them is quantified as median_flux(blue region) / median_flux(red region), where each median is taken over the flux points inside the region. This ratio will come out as 1.01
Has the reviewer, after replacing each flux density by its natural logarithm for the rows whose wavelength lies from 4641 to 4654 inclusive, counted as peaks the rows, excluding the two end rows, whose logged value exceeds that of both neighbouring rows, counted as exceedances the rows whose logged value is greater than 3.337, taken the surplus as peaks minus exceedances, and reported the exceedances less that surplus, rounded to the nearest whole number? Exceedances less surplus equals 11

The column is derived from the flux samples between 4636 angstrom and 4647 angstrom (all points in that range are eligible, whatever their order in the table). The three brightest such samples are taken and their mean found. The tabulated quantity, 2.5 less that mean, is -28.1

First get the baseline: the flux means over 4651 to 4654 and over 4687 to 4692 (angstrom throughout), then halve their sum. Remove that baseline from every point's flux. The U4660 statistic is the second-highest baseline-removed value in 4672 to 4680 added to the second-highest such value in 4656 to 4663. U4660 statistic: 1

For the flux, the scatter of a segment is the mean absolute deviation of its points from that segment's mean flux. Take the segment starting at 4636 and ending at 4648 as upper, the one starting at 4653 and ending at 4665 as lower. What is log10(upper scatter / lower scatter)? -0.23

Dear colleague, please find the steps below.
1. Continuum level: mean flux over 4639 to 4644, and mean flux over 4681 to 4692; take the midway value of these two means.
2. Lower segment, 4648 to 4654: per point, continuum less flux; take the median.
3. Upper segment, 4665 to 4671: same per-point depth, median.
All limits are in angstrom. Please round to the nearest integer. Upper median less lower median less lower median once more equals -1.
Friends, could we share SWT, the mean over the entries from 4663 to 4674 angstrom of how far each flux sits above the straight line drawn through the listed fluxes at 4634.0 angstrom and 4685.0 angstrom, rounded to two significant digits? -1.0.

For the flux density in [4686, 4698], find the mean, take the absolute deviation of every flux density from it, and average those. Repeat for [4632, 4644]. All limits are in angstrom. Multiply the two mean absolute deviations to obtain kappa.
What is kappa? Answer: 1.8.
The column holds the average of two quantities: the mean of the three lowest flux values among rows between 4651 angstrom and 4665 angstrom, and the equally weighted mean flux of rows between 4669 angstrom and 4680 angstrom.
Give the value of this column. 27.3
